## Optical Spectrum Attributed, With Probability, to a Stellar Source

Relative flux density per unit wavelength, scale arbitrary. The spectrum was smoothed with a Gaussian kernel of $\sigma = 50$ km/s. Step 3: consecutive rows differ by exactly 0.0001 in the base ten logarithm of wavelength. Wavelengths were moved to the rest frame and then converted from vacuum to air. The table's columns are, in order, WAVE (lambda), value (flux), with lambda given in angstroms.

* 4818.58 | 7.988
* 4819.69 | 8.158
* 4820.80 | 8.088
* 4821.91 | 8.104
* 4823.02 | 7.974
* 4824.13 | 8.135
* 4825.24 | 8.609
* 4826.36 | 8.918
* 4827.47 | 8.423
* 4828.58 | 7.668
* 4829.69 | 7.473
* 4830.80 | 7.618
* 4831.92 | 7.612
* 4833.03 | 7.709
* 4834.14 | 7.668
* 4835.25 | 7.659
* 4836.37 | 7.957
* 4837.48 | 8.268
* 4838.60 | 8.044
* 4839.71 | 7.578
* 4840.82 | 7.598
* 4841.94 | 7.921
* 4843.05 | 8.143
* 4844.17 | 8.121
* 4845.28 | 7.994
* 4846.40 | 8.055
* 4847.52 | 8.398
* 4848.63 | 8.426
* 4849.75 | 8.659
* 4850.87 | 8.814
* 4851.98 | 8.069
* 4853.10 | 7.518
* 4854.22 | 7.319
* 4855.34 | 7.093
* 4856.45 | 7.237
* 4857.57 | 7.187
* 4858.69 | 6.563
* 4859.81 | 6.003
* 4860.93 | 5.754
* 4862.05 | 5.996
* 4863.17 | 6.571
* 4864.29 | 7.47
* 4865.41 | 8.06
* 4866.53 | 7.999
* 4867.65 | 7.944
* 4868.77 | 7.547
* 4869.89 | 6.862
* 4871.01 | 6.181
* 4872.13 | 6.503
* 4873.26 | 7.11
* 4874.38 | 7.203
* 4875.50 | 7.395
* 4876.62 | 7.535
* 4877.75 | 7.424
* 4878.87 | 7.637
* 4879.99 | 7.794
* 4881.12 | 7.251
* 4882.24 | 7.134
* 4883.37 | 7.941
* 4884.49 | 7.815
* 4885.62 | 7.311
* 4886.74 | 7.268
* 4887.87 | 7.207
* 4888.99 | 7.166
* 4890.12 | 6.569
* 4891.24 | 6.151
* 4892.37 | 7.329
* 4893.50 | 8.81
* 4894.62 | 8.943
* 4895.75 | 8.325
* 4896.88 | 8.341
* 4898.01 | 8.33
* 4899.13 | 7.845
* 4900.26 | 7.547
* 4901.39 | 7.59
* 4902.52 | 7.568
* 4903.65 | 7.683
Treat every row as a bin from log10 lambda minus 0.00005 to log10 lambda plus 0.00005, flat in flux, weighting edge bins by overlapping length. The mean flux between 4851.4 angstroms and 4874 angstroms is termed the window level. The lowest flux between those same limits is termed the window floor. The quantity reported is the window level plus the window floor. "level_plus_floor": 12.8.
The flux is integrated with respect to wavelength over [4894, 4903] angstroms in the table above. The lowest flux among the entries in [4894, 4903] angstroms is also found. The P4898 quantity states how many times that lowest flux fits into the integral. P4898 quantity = 9.6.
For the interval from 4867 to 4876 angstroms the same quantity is 10.3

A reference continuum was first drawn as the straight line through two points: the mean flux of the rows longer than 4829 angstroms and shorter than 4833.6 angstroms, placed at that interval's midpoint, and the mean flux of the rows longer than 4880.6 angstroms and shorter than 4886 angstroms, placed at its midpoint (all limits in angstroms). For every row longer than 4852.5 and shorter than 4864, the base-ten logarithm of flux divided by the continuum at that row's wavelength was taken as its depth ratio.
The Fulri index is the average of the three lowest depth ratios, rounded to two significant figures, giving -0.11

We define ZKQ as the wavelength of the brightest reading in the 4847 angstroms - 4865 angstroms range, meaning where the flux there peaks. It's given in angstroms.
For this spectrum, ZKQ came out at 4850.87 angstroms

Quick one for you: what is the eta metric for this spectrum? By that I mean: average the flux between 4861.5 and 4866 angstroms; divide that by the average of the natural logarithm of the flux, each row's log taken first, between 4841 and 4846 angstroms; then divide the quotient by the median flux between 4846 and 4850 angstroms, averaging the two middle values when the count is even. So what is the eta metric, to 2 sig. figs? 0.40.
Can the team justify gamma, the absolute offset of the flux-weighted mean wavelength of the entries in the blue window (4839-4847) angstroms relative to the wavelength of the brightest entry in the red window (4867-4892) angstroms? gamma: 24.5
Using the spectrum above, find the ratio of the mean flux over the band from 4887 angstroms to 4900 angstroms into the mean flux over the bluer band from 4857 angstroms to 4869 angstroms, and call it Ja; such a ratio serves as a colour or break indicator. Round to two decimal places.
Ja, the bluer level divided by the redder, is 0.91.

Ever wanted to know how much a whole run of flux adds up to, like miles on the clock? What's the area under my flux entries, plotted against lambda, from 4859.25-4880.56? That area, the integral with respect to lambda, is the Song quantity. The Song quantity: 151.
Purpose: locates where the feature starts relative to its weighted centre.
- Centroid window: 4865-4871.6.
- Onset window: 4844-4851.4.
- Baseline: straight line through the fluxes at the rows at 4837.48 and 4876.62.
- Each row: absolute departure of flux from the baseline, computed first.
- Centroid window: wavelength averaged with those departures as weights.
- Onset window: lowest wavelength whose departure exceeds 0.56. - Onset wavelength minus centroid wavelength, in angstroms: -19.7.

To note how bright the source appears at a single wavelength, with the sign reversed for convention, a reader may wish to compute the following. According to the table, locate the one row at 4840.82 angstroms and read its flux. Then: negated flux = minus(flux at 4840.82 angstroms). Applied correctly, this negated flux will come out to -7.6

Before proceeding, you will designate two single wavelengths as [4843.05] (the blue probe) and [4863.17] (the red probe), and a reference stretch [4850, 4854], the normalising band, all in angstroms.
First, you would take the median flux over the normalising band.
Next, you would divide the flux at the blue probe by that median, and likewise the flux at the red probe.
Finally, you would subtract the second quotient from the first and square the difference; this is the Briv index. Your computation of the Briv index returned 0.038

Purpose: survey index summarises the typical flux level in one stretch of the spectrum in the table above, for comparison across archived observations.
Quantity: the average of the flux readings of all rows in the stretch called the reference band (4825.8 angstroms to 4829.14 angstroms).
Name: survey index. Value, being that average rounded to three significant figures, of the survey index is 8.34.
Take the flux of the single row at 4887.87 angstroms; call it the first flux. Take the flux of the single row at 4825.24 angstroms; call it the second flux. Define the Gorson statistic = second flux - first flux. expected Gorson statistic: 1.4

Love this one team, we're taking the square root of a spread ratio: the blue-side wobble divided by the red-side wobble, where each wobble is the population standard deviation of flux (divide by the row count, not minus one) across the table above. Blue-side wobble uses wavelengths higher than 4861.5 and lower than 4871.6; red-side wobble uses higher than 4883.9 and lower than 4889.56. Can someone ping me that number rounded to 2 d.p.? 1.79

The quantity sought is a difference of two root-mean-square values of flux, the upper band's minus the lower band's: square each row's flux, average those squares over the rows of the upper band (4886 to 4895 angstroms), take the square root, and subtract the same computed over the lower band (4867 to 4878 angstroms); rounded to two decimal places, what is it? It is 0.30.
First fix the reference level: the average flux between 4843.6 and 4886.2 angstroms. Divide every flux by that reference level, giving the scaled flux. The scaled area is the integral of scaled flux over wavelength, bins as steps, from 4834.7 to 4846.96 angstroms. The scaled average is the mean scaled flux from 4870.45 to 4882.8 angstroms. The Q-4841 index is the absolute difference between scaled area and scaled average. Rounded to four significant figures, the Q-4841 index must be 12.15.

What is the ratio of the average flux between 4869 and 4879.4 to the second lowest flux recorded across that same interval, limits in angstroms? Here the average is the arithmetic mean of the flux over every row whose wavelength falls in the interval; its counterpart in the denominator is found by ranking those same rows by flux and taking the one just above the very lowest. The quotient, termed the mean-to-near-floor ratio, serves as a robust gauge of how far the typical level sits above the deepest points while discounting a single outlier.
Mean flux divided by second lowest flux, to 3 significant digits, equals 1.09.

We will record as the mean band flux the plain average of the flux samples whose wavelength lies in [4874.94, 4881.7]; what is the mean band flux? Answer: 7.51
